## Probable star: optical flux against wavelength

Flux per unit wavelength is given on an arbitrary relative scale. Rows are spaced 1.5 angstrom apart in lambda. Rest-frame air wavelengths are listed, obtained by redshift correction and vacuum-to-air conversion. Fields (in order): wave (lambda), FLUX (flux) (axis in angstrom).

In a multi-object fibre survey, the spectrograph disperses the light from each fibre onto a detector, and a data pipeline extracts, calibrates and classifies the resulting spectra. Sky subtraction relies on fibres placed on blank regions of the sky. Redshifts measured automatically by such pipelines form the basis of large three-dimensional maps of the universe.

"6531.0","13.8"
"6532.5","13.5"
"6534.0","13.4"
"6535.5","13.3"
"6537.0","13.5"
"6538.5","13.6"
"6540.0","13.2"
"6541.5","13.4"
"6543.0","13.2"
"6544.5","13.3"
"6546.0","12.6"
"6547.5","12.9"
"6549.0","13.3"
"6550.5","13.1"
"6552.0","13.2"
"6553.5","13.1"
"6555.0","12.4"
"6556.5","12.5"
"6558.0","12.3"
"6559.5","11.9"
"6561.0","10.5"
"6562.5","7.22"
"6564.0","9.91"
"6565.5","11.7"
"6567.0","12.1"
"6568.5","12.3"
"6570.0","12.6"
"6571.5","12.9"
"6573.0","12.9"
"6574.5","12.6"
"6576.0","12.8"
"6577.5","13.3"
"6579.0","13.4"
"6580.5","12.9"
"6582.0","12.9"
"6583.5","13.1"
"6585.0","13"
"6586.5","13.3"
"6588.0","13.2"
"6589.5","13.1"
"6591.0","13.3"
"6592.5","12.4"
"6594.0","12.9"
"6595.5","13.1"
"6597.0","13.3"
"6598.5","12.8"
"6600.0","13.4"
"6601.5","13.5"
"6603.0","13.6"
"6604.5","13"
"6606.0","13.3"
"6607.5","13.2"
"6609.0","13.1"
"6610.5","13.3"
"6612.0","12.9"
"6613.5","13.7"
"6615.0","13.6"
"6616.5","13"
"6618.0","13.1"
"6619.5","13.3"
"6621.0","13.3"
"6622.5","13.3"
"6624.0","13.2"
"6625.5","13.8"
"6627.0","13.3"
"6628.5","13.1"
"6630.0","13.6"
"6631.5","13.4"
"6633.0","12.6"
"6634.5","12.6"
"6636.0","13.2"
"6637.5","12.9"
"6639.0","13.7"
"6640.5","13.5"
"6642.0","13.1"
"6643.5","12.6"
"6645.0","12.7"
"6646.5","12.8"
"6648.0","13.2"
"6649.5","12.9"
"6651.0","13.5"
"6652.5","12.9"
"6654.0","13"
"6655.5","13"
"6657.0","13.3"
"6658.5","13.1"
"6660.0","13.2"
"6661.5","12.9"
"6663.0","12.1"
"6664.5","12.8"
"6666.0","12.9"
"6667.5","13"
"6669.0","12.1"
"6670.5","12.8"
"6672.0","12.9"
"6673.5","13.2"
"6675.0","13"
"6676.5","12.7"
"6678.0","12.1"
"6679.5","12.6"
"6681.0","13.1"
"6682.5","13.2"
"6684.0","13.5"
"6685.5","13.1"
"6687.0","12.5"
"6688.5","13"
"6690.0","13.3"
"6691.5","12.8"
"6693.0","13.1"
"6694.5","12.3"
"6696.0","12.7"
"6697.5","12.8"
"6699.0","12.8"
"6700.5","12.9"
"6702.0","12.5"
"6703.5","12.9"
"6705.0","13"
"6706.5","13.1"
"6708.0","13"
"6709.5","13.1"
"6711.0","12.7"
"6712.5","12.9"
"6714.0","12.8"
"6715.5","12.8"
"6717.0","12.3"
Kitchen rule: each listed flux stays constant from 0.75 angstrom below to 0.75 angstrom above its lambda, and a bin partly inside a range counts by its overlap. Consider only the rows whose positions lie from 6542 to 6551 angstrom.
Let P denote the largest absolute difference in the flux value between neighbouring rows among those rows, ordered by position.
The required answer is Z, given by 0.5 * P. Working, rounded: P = 0.70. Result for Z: 0.35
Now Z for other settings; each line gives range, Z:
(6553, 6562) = 0.70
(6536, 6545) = 0.20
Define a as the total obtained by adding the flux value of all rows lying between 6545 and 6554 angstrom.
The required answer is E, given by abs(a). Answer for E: 78.2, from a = 78.2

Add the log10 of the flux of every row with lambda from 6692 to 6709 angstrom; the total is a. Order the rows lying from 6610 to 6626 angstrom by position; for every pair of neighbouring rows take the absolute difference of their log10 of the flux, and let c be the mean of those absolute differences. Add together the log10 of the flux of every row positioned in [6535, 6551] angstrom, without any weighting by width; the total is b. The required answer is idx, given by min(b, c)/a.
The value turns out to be 0.0008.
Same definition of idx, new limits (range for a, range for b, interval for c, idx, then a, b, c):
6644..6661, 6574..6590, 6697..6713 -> 0.0005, 12.3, 12.3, 0.006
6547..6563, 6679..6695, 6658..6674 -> 0.0012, 11.8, 12.2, 0.014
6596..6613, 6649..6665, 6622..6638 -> 0.0010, 12.3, 12.2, 0.012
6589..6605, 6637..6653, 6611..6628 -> 0.0008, 12.3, 12.3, 0.010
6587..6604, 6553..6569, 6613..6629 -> 0.0006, 12.3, 11.6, 0.008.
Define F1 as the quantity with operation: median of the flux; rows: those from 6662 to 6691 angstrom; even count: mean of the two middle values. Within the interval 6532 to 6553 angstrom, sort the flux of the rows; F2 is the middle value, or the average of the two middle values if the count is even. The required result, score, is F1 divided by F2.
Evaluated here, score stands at 0.970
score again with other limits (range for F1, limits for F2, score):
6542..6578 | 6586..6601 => 0.958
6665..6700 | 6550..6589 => 1.004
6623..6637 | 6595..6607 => 0.992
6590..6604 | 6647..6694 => 1.023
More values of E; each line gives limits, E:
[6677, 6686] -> 77.6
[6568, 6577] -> 76.1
